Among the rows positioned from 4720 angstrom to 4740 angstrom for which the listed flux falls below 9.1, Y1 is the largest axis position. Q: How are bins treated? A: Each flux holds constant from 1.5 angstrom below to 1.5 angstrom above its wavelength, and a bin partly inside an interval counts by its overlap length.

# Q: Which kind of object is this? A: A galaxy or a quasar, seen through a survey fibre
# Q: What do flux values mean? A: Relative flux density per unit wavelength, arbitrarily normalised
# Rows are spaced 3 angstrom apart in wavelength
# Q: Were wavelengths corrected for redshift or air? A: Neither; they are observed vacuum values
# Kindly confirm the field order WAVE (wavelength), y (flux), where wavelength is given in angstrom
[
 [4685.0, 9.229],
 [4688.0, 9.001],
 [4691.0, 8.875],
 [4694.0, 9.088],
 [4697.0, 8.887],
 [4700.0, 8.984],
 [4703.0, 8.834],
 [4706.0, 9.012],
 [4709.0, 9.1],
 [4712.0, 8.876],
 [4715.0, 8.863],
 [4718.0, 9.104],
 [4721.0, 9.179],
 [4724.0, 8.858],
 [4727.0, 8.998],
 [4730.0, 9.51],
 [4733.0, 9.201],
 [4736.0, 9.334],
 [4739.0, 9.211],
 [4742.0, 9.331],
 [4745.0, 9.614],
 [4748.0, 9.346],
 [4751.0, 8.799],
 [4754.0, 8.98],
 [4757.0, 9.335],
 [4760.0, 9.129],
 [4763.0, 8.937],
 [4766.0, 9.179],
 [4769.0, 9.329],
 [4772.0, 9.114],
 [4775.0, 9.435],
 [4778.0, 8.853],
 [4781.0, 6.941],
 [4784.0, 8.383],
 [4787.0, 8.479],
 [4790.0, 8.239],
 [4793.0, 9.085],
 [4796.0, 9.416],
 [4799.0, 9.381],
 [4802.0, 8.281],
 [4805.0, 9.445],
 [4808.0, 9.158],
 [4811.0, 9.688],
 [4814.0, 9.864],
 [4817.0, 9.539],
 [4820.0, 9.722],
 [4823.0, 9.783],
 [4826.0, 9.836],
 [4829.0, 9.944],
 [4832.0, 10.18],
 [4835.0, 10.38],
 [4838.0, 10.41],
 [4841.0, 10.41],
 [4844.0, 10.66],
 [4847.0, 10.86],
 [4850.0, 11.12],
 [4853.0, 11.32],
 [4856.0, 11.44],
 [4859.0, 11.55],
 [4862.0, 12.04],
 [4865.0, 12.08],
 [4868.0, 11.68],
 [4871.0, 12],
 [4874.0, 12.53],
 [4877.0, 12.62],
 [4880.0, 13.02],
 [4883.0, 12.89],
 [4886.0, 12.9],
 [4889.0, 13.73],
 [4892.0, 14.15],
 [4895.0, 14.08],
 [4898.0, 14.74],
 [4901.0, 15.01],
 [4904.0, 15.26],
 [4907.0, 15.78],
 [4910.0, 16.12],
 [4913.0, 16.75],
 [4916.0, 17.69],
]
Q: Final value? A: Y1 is 4727.0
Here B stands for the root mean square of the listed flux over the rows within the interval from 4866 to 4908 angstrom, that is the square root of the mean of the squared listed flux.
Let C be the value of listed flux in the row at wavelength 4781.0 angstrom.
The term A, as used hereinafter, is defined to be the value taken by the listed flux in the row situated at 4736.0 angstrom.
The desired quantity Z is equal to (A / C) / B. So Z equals 0.098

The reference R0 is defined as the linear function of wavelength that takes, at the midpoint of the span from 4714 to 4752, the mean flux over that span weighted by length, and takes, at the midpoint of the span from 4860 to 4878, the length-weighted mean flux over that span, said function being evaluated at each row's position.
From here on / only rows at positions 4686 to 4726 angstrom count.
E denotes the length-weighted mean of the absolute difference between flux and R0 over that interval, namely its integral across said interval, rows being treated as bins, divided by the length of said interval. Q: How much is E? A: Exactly 0.4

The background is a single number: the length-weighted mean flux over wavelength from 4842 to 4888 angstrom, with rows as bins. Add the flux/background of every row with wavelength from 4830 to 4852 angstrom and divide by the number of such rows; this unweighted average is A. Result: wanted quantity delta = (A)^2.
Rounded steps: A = 0.89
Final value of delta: 0.79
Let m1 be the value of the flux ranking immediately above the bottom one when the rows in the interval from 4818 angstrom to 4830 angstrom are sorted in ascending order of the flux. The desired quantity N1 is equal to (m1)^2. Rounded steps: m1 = 9.783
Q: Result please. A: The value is 96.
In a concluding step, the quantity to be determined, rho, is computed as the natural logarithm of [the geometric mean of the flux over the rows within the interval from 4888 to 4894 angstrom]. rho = 2.63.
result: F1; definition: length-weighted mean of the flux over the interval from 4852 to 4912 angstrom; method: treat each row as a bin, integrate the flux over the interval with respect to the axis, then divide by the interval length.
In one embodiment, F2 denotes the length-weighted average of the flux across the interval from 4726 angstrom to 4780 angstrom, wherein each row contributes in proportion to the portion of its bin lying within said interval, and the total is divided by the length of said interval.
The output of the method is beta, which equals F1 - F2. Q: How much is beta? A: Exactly 4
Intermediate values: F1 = 13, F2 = 9.2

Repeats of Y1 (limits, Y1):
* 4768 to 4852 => 4802.0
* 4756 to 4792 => 4790.0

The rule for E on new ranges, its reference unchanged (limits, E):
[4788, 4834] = 1.4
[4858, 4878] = 0.2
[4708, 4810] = 0.8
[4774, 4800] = 1.7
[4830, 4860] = 0.8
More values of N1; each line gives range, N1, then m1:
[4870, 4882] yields 157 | 12.53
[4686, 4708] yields 79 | 8.875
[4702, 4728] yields 78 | 8.858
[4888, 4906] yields 198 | 14.08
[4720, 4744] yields 81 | 8.998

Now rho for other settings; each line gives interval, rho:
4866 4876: 2.49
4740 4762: 2.22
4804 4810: 2.23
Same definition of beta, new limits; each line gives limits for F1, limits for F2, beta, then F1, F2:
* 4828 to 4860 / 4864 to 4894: -2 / 11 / 12.8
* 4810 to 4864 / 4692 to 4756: 1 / 11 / 9.1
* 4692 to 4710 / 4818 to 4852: -1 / 9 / 10.3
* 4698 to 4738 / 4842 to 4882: -3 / 9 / 11.8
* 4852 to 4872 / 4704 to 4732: 3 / 12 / 9.1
